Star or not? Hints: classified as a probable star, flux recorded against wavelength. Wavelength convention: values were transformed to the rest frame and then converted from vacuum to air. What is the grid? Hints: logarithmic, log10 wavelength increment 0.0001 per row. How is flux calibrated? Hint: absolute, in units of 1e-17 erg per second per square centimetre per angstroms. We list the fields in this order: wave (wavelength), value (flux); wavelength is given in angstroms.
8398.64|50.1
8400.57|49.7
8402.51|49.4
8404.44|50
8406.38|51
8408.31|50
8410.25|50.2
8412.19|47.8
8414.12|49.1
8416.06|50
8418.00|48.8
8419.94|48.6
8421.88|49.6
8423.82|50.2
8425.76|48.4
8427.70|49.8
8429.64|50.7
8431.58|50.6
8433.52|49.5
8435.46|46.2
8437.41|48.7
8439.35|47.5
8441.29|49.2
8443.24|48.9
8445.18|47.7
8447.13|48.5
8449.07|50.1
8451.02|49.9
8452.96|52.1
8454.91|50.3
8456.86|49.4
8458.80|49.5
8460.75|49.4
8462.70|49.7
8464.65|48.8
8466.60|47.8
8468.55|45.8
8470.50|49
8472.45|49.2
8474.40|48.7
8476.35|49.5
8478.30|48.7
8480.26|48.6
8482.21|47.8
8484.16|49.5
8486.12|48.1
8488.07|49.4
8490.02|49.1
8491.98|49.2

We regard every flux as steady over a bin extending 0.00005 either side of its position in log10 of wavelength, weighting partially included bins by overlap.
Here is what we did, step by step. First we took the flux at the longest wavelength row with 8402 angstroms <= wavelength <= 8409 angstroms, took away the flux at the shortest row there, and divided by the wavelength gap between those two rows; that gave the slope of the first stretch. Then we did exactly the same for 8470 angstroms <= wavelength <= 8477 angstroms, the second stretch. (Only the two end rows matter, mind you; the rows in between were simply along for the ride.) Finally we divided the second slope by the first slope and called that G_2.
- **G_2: 0.8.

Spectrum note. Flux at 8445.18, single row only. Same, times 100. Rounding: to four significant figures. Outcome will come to 4770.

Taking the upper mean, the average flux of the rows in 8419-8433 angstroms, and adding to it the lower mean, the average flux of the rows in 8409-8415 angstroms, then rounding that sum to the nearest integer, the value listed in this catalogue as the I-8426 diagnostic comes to 99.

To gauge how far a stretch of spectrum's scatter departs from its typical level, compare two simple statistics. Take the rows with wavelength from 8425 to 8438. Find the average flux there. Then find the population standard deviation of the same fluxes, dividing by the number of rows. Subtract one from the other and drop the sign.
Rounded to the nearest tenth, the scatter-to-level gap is 47.7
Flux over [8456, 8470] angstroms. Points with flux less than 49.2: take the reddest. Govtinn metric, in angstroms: 8468.55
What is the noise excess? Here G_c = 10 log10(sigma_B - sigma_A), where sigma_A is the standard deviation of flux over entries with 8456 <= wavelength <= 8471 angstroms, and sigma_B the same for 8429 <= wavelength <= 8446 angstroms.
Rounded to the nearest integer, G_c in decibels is -8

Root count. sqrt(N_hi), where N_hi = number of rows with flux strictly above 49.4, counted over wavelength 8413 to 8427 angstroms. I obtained 1.7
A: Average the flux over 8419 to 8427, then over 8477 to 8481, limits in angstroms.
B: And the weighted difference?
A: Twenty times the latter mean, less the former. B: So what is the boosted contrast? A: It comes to 924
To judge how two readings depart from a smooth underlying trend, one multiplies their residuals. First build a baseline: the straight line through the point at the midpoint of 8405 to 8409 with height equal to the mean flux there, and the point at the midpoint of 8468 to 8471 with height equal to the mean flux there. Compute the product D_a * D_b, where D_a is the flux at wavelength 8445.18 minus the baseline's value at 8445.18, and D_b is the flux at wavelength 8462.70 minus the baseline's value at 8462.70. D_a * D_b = -1.8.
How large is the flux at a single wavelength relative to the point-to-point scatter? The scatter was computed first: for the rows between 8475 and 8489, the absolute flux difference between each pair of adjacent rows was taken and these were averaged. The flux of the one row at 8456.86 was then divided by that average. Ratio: 49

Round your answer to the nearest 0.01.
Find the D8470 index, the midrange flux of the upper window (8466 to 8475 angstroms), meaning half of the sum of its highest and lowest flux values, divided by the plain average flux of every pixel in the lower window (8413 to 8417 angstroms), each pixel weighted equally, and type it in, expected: 0.96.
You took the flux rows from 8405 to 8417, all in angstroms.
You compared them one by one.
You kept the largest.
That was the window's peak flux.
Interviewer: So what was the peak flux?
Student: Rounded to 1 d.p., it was 51.0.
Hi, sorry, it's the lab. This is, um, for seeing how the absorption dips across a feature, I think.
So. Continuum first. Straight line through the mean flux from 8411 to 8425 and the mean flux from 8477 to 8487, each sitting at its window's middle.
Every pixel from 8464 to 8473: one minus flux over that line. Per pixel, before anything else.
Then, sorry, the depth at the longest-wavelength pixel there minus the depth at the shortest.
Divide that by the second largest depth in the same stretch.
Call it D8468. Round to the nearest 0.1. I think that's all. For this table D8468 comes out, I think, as -0.5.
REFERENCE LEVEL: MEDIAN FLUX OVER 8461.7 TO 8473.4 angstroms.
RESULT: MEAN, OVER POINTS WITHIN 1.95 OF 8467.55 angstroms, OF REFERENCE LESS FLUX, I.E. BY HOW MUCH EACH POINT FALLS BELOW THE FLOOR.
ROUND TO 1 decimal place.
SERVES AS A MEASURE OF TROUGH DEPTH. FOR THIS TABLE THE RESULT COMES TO 2.1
